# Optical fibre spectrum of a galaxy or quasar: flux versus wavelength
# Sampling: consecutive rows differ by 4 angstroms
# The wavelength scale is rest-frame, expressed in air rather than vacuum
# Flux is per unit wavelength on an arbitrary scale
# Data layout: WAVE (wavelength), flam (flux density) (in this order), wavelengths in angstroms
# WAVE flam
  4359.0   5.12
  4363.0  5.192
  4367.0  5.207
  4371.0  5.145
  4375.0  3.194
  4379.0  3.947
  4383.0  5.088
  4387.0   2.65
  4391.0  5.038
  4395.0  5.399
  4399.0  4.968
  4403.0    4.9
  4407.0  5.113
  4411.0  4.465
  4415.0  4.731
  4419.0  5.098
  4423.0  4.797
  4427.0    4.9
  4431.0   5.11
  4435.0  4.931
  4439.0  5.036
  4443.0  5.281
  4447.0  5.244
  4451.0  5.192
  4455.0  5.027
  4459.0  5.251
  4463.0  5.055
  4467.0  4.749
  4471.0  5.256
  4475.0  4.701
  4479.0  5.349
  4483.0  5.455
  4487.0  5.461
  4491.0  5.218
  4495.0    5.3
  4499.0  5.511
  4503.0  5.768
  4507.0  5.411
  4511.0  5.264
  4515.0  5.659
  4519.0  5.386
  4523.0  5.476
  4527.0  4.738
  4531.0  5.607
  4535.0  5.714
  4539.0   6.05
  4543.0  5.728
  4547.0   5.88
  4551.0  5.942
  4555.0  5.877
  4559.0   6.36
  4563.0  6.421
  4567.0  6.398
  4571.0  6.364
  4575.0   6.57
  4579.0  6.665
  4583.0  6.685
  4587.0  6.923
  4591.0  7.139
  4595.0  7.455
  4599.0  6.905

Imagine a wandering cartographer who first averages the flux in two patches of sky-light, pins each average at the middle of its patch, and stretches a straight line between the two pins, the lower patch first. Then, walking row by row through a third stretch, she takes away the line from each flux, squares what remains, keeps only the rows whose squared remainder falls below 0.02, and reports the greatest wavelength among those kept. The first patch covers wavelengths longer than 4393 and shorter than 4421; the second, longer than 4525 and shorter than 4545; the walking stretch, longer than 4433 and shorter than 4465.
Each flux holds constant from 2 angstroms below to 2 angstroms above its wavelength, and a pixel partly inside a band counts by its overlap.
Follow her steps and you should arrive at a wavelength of 4459.0 angstroms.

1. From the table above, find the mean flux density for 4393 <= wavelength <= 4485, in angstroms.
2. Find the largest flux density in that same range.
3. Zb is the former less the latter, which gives -0.4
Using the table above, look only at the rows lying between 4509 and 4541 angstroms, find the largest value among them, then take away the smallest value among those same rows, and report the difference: 1.31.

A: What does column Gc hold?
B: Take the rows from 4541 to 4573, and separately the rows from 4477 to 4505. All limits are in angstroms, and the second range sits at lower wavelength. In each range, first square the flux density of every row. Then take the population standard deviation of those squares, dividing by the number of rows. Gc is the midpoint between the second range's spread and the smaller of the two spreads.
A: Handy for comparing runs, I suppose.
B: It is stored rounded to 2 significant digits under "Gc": 1.8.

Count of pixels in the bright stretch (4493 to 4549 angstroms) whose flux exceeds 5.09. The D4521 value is 13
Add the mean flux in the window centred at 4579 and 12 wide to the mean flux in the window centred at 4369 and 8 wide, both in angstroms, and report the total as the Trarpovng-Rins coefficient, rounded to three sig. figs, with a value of 11.8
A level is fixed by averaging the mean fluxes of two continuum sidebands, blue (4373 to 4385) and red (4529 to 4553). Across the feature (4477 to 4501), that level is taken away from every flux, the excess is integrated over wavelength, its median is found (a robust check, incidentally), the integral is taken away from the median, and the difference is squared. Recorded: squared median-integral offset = 99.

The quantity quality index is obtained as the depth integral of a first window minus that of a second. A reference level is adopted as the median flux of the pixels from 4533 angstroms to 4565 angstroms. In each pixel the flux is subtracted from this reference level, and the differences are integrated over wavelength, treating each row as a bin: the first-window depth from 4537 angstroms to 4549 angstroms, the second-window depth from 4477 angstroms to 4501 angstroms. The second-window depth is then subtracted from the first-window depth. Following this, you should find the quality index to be -12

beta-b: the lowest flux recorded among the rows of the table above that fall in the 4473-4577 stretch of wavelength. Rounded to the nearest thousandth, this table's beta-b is 4.701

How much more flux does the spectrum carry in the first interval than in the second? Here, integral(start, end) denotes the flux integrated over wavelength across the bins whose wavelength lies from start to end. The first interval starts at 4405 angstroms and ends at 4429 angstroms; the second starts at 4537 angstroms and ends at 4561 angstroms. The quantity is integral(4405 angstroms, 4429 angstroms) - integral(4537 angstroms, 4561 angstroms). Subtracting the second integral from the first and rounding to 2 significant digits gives -27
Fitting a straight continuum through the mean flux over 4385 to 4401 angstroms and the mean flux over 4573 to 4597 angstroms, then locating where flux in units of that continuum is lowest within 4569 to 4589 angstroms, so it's 4571.0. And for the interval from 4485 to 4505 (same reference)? 4491.0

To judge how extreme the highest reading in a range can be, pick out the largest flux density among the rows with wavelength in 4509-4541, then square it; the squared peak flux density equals 36.6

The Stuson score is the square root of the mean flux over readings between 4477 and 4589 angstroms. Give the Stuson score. 2.41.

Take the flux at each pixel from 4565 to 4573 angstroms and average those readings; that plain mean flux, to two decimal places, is 6.38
